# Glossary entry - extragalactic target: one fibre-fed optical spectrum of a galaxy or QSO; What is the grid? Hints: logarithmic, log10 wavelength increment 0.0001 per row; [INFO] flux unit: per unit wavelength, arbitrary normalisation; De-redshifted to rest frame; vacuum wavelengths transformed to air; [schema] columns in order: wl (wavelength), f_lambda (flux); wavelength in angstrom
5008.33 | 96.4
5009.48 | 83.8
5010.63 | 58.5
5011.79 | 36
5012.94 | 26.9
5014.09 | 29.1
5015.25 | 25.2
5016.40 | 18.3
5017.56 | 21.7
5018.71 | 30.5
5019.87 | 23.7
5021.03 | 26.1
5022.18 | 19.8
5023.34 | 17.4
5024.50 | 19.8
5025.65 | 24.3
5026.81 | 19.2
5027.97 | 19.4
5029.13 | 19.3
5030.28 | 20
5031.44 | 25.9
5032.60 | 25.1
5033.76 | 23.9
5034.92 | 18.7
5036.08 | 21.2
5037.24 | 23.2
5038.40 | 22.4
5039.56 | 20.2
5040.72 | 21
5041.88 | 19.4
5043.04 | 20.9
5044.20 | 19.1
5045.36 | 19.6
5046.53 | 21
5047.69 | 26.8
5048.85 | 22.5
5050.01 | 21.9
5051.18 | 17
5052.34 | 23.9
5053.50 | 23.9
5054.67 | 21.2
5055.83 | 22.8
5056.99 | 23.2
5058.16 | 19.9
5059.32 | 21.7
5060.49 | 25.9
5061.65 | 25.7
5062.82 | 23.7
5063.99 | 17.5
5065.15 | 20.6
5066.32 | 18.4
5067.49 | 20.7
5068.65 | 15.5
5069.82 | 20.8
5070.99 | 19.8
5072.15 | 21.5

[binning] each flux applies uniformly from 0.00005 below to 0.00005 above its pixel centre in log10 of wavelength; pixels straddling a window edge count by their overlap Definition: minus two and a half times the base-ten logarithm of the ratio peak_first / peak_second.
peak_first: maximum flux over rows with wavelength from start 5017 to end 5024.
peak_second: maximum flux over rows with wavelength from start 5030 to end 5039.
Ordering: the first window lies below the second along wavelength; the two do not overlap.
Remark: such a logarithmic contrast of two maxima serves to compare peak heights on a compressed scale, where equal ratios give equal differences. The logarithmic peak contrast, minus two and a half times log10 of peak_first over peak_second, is -0.18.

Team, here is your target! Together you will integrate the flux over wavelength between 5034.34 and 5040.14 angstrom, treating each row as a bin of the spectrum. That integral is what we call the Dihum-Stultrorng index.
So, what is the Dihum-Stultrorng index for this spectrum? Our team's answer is 123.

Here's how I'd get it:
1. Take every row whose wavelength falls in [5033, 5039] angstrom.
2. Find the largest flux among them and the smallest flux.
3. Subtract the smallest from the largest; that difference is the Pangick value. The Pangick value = 5.2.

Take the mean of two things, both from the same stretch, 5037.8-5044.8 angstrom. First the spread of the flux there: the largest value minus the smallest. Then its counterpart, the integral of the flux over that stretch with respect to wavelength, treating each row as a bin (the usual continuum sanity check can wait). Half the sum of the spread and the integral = 73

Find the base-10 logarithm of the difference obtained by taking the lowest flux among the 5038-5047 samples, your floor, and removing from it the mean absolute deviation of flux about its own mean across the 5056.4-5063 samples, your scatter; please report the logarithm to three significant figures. 1.24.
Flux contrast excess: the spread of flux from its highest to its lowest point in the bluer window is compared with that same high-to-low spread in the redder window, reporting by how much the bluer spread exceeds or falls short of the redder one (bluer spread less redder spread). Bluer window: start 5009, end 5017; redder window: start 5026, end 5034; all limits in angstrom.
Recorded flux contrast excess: 59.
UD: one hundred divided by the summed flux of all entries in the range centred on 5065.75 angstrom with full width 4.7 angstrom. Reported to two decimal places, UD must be 1.30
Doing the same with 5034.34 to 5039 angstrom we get 1.17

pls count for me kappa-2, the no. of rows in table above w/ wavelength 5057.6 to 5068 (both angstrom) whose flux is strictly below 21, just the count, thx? 5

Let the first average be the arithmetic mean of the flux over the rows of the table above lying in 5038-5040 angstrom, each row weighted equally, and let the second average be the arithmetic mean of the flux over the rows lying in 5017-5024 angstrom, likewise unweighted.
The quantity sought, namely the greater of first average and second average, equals 23.2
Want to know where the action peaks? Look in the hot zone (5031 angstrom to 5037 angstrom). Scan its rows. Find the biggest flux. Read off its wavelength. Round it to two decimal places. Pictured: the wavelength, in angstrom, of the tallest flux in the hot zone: 5031.44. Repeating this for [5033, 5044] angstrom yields 5033.76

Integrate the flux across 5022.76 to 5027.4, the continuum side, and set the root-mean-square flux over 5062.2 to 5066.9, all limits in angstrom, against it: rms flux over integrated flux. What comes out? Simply 0.216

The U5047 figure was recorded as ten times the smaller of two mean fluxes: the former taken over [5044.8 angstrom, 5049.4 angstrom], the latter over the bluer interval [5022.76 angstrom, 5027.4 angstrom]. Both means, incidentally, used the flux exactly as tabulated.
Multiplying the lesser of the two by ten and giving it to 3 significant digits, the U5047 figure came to 202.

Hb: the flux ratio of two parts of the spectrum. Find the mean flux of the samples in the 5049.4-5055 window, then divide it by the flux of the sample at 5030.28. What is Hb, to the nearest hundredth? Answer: 1.08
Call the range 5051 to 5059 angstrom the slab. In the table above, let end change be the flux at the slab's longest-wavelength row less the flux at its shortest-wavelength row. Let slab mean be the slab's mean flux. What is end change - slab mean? -19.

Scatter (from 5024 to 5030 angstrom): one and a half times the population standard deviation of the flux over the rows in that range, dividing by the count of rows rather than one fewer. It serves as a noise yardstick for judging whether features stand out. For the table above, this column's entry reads 2.9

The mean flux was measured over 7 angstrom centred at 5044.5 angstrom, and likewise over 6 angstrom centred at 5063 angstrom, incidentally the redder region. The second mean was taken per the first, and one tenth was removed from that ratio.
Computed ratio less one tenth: 0.97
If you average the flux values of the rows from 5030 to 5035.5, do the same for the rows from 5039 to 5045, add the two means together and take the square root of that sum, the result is 6.55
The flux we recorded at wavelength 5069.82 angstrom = 20.8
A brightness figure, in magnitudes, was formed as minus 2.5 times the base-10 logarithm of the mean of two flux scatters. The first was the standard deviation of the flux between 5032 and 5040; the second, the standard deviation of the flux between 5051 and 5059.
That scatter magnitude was -0.9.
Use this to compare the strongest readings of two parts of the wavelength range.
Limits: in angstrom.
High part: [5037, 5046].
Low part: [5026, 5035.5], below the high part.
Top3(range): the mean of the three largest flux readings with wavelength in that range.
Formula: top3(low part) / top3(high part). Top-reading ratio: 1.12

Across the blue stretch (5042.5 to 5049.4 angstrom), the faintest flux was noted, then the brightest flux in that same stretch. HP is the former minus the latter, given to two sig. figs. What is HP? -7.7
